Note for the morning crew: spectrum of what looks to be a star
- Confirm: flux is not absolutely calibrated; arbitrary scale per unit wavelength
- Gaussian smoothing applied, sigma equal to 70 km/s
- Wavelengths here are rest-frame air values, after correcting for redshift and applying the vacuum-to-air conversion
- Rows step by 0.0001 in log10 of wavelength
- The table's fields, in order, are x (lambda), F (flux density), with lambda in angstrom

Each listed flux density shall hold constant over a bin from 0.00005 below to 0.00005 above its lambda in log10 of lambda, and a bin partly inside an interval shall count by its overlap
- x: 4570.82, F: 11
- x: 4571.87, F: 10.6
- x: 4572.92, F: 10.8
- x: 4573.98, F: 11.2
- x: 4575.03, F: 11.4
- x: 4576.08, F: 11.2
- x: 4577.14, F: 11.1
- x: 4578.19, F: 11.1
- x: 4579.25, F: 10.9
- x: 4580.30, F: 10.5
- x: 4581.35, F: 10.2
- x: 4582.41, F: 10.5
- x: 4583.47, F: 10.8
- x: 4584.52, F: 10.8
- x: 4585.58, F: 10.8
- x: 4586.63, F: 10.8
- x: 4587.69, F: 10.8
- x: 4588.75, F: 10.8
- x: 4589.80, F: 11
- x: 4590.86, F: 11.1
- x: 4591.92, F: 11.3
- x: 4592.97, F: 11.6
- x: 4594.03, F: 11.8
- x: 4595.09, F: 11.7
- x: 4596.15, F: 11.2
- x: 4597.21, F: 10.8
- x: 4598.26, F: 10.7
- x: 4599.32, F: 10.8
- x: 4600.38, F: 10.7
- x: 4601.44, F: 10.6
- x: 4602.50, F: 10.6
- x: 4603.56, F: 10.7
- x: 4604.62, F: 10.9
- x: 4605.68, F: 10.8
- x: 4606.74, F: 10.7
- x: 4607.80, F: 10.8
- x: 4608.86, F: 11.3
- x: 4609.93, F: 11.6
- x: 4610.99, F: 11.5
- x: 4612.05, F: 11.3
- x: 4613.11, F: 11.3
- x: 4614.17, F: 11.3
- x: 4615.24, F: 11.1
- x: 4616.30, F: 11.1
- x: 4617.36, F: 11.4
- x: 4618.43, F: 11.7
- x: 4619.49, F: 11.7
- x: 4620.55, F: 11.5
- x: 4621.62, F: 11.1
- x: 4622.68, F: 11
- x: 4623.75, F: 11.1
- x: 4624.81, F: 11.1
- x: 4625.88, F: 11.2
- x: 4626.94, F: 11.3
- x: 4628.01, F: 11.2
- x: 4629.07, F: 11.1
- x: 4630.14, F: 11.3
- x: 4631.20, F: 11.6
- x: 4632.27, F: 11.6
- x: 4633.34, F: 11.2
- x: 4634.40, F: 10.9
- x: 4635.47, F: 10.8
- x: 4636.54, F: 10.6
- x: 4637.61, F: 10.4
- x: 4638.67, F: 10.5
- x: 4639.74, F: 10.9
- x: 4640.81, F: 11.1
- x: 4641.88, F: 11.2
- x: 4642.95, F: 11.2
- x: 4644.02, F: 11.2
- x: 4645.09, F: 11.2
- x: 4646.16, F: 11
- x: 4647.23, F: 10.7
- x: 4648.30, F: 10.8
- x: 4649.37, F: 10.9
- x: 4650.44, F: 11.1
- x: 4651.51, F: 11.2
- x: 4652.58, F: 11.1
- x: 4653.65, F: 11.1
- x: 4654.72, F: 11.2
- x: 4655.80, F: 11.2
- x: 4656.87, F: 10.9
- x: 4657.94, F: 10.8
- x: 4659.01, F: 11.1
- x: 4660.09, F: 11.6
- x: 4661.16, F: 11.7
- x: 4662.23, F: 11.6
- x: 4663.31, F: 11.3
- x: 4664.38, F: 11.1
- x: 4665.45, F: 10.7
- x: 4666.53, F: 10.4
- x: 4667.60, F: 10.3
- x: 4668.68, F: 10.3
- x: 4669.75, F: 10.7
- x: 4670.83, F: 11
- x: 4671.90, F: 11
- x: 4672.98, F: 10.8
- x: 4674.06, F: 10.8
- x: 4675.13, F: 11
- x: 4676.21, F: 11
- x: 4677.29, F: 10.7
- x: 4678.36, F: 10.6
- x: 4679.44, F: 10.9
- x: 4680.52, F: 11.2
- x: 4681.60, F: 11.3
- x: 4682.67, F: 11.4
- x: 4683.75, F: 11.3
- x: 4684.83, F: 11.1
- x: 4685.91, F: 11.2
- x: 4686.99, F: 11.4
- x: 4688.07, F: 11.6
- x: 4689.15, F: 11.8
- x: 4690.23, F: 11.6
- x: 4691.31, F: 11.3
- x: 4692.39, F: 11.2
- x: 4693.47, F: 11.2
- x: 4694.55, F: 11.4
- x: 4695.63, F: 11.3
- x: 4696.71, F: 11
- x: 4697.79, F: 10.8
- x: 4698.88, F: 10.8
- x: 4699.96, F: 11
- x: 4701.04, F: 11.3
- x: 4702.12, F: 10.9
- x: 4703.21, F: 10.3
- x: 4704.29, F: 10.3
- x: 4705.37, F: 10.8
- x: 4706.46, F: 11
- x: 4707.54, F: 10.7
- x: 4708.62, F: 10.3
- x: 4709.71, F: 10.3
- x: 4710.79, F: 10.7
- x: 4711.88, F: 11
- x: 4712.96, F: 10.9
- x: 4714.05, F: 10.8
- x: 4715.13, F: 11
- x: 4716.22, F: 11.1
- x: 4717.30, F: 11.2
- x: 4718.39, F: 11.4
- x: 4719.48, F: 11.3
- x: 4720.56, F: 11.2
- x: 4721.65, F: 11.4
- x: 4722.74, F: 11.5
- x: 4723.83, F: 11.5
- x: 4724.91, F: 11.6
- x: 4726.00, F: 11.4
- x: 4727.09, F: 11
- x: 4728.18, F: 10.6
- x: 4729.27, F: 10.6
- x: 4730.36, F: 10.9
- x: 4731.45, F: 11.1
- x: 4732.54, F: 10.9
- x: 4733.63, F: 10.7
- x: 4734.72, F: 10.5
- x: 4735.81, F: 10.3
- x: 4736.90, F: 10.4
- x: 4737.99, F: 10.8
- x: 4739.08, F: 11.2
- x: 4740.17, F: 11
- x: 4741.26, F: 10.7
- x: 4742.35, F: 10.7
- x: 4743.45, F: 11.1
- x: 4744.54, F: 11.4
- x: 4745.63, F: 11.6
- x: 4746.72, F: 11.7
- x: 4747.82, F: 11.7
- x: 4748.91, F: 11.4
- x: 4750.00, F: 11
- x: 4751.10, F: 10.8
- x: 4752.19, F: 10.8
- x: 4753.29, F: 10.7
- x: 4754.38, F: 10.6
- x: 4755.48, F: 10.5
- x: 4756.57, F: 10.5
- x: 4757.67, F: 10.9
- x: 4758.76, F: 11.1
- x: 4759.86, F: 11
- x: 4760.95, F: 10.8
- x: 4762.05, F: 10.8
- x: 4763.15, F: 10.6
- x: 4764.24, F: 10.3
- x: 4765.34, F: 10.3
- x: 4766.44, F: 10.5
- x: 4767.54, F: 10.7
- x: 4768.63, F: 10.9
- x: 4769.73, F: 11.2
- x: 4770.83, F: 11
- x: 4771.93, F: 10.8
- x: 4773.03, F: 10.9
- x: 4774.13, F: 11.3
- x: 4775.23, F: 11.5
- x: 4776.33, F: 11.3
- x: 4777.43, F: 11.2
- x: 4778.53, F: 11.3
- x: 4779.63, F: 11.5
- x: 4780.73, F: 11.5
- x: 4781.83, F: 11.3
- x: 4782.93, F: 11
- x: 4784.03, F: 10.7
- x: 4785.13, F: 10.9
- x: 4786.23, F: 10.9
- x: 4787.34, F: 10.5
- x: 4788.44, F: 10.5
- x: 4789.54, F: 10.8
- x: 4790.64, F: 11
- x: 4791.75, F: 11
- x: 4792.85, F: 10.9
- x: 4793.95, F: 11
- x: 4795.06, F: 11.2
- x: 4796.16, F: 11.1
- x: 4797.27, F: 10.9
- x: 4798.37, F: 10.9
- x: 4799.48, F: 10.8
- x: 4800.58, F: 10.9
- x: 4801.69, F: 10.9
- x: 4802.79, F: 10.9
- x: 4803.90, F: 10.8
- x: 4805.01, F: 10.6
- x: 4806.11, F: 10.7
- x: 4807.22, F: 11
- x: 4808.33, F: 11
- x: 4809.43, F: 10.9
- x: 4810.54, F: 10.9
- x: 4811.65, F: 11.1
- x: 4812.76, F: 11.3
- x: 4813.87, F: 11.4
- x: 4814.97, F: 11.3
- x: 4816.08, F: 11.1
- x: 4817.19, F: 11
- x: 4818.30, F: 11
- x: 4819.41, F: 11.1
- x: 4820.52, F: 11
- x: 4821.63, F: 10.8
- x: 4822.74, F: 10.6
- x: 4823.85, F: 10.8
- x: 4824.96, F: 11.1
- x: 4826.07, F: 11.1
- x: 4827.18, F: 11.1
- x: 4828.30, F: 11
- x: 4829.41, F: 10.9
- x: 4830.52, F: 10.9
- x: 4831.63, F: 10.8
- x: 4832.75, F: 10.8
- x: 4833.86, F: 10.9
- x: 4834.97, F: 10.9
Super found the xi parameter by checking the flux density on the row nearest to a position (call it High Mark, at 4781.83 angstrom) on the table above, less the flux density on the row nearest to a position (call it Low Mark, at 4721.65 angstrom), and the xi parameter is -0.10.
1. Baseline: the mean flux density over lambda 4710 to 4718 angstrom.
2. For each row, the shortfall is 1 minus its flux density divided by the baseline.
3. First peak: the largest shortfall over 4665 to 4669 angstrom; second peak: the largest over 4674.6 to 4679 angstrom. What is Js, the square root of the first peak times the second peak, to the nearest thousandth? 0.044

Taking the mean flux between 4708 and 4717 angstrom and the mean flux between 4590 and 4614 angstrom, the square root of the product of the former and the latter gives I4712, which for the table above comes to 10.9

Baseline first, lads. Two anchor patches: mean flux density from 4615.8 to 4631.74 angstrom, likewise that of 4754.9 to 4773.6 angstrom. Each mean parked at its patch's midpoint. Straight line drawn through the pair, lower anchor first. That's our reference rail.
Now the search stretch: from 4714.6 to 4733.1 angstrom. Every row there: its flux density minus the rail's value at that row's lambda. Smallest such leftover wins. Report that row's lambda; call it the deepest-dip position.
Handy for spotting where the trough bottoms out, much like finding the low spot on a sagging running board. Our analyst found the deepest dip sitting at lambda 4728.18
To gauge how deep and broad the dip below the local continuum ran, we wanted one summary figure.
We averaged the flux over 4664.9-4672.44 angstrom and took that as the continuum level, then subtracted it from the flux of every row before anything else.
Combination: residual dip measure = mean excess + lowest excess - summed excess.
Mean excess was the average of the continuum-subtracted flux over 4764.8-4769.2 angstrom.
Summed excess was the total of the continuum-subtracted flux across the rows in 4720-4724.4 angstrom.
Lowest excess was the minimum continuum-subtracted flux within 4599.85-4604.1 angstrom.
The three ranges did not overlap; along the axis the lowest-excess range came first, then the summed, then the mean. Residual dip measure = -3.1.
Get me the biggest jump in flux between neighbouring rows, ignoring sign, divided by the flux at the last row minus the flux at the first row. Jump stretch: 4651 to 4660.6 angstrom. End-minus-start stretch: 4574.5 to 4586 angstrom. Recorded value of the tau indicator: -0.8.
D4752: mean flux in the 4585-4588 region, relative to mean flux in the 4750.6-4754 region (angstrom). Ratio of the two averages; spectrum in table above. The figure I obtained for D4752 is 1.00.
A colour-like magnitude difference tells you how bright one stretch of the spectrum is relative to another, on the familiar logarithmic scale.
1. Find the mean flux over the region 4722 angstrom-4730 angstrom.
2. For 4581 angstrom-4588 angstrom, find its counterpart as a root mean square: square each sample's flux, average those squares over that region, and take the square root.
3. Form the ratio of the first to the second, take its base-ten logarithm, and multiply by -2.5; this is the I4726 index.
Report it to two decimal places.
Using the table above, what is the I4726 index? -0.05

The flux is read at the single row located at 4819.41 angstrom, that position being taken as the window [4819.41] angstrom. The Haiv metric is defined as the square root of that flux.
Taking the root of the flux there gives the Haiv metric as 3.33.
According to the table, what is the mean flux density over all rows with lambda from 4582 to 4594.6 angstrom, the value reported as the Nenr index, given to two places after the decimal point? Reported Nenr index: 11.01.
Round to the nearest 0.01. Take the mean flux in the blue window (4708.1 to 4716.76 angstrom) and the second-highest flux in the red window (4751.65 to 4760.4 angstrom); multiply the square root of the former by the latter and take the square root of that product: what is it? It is 6.01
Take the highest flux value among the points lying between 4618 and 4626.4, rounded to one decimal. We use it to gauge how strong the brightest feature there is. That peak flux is 11.7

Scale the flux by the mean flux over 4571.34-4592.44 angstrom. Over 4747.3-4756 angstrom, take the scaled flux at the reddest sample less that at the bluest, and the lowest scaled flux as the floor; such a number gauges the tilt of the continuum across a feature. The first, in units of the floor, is -0.11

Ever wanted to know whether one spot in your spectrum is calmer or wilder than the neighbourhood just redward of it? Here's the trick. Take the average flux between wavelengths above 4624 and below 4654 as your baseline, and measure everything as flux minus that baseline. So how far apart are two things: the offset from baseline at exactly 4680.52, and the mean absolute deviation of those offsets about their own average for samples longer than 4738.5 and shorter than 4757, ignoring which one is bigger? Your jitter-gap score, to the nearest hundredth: 0.20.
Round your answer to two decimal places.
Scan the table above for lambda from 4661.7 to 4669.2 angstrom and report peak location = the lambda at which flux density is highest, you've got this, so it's 4662.23 angstrom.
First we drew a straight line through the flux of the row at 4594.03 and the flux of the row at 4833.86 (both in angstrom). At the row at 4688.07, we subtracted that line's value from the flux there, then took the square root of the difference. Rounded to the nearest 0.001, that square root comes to 0.391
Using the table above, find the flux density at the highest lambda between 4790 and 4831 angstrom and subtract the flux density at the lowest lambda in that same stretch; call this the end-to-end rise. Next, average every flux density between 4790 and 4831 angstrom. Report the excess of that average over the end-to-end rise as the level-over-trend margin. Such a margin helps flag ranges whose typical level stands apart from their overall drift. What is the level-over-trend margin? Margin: 11.1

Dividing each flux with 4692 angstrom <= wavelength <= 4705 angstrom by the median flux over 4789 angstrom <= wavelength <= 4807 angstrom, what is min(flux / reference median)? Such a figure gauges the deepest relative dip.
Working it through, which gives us 0.945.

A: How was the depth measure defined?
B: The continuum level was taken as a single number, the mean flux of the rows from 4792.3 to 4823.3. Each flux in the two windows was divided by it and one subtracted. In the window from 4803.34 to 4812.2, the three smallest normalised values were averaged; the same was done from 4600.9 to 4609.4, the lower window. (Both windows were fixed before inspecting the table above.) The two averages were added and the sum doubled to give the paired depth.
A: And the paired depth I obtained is -0.11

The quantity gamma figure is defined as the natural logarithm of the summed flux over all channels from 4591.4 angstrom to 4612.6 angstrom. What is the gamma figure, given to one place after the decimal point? 5.4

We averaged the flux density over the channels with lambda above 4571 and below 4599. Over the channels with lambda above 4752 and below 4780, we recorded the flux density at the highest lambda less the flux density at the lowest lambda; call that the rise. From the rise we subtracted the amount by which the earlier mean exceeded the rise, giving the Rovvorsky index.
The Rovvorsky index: -9.6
